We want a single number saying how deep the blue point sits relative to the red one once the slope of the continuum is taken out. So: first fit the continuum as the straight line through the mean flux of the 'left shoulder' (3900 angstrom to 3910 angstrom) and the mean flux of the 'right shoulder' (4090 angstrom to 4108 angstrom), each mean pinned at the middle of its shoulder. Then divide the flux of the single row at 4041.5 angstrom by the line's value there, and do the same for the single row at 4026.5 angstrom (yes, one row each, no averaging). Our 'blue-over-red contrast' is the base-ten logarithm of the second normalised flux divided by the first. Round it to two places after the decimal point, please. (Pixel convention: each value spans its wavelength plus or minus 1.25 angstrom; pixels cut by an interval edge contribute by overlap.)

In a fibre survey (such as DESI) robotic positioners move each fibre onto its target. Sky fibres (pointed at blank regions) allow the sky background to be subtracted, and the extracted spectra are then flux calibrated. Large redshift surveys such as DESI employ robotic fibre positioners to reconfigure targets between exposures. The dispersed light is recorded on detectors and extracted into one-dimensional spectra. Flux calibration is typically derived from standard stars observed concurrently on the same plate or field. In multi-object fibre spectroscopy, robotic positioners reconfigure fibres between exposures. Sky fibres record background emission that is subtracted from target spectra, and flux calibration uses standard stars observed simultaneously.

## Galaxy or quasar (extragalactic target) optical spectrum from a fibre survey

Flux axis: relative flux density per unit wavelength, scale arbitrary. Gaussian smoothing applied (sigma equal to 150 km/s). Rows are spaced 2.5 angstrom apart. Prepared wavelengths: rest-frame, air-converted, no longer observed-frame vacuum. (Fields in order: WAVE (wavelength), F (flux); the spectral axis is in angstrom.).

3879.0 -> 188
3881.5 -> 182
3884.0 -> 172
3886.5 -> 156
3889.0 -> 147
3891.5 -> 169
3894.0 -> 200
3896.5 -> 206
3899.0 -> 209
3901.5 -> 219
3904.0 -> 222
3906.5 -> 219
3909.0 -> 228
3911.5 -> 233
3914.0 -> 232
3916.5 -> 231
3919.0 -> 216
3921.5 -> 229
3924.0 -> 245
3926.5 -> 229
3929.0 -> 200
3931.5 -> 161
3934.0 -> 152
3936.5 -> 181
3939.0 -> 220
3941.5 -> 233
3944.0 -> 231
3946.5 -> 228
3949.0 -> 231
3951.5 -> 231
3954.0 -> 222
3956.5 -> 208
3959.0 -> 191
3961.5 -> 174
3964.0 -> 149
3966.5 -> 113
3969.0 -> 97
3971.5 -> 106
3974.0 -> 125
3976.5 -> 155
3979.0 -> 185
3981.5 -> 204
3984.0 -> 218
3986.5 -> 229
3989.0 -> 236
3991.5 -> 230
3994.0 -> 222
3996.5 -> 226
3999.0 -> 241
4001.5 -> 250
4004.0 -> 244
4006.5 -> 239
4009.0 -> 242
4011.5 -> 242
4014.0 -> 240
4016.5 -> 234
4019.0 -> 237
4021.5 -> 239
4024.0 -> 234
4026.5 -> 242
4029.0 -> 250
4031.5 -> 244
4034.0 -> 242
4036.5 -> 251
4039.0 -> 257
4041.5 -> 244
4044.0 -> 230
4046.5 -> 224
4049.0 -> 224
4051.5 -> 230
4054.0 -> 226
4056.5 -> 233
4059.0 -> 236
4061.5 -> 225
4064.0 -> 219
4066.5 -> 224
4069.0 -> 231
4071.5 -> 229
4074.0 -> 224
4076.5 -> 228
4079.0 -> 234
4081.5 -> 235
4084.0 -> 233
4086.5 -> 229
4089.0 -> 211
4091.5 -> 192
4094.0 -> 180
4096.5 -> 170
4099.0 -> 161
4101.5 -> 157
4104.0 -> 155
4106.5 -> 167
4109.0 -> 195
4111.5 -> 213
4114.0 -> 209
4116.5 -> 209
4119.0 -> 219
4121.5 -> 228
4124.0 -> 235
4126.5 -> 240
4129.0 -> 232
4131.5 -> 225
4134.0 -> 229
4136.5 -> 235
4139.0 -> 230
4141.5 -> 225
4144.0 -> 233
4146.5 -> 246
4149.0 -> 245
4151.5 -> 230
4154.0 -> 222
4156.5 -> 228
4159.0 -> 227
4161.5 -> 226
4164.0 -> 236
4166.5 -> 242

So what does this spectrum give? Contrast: -0.01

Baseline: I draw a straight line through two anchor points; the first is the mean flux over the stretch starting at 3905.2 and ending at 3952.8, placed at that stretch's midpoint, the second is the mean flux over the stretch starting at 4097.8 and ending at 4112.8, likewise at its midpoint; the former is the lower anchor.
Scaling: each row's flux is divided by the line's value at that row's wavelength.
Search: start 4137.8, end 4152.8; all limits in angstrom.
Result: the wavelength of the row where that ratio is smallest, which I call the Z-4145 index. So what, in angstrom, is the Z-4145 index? 4141.5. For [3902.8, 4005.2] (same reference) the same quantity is 3969.0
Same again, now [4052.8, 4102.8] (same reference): 4101.5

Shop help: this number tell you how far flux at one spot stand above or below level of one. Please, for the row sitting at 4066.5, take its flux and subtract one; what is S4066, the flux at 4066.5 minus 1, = 223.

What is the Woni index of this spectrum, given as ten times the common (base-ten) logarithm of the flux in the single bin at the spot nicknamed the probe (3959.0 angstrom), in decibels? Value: 22.8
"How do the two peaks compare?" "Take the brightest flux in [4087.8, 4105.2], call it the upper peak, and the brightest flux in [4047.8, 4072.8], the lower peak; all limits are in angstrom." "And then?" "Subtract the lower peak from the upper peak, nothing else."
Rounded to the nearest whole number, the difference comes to -25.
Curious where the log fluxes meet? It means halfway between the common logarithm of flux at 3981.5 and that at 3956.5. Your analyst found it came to 2.31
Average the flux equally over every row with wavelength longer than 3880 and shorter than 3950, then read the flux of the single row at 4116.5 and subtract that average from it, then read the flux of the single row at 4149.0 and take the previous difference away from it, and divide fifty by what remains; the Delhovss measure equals 0.206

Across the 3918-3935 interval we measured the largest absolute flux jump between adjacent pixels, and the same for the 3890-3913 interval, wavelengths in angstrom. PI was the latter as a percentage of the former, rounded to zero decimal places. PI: 79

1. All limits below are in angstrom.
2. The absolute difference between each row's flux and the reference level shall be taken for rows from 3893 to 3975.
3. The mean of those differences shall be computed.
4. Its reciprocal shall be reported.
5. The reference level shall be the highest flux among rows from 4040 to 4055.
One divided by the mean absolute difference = 0.022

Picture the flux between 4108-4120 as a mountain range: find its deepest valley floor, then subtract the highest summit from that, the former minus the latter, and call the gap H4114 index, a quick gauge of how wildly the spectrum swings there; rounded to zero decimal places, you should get -24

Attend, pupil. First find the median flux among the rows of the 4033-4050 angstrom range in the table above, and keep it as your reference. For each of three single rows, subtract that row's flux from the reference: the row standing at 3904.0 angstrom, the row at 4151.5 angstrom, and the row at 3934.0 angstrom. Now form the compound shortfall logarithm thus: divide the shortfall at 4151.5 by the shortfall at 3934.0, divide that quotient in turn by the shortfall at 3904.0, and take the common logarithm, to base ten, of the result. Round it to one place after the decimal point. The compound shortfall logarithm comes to -2.2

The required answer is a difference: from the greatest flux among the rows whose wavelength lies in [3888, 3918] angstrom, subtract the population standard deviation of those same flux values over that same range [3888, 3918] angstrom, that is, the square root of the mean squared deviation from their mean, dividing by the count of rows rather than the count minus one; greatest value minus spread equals 207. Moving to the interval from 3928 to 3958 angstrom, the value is 205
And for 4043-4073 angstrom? 231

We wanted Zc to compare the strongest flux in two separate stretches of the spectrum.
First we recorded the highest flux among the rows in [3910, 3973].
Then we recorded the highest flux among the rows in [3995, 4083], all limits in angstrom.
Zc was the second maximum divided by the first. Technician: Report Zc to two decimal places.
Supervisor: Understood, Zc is 1.05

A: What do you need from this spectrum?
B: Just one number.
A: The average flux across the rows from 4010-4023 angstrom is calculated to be 238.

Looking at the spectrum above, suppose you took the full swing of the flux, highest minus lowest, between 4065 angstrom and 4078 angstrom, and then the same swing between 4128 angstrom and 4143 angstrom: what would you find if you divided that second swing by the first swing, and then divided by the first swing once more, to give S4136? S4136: 0.204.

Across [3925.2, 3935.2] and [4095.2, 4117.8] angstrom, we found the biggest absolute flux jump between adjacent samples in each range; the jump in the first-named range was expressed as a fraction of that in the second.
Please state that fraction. 1.39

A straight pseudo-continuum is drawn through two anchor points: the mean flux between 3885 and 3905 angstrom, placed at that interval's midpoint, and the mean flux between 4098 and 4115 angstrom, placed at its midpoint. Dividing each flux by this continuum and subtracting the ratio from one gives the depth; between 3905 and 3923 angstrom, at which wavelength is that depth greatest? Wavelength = 3919.0 angstrom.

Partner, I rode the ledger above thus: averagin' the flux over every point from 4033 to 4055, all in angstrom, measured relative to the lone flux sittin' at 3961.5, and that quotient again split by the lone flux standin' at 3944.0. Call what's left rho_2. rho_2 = 0.0059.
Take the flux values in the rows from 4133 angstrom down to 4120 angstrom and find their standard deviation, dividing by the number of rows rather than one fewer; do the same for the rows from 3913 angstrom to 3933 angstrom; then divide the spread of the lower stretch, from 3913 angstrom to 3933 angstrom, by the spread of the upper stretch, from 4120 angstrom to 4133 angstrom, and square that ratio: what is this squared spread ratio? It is 22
